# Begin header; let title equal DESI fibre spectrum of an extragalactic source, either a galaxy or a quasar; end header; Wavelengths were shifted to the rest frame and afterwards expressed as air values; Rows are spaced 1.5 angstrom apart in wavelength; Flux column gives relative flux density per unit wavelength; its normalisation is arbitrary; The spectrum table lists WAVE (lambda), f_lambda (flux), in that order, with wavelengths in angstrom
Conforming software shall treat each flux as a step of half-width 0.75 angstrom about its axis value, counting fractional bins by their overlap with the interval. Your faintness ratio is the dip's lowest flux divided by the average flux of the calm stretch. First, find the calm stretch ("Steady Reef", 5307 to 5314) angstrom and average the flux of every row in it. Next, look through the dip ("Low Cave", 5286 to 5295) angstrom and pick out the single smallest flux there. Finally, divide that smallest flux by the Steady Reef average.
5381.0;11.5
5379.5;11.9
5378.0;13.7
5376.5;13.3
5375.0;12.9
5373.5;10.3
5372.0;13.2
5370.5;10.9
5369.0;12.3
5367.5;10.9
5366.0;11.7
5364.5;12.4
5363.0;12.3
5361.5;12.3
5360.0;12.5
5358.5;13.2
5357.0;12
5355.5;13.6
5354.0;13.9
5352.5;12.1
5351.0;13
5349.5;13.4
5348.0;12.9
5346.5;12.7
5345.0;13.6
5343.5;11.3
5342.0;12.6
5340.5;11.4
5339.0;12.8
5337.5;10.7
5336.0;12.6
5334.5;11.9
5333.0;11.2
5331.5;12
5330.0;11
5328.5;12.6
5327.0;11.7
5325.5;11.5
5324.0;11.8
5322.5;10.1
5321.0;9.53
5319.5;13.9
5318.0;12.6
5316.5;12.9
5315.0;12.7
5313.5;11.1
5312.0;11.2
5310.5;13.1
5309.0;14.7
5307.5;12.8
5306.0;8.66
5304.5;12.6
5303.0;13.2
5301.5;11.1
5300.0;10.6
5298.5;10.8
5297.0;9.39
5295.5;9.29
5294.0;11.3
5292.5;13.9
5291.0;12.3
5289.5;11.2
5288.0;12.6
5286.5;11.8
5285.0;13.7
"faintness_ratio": 0.89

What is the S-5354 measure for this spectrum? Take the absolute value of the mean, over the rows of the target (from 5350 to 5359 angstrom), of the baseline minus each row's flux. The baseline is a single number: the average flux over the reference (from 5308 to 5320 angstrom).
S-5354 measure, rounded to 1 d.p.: 0.2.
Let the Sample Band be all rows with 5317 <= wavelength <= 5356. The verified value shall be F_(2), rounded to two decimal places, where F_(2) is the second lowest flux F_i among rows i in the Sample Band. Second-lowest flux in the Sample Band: 10.10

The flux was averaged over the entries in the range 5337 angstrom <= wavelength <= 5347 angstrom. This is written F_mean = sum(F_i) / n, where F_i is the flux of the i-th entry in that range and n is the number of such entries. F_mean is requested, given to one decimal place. 12.2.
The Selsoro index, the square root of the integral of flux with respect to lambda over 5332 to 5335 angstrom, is 5.89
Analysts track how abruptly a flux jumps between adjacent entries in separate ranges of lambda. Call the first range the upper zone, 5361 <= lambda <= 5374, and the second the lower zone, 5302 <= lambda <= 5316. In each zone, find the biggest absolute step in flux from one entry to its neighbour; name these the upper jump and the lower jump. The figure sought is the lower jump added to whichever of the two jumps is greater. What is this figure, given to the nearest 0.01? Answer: 8.28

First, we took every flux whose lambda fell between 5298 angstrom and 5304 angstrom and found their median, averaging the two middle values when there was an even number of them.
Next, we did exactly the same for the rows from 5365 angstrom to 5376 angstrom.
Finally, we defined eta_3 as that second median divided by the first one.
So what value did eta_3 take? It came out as 1.07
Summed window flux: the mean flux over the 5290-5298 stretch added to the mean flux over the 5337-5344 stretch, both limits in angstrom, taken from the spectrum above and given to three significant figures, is 23.0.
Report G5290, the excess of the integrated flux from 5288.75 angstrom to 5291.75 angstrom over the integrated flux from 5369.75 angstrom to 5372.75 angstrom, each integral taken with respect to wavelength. -1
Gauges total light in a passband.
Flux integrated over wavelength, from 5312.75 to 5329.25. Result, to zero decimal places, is 196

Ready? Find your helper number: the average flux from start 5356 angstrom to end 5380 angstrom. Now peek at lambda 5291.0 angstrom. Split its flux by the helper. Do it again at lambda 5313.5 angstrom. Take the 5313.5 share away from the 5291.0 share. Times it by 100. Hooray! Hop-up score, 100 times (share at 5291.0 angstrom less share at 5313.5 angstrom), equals 10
